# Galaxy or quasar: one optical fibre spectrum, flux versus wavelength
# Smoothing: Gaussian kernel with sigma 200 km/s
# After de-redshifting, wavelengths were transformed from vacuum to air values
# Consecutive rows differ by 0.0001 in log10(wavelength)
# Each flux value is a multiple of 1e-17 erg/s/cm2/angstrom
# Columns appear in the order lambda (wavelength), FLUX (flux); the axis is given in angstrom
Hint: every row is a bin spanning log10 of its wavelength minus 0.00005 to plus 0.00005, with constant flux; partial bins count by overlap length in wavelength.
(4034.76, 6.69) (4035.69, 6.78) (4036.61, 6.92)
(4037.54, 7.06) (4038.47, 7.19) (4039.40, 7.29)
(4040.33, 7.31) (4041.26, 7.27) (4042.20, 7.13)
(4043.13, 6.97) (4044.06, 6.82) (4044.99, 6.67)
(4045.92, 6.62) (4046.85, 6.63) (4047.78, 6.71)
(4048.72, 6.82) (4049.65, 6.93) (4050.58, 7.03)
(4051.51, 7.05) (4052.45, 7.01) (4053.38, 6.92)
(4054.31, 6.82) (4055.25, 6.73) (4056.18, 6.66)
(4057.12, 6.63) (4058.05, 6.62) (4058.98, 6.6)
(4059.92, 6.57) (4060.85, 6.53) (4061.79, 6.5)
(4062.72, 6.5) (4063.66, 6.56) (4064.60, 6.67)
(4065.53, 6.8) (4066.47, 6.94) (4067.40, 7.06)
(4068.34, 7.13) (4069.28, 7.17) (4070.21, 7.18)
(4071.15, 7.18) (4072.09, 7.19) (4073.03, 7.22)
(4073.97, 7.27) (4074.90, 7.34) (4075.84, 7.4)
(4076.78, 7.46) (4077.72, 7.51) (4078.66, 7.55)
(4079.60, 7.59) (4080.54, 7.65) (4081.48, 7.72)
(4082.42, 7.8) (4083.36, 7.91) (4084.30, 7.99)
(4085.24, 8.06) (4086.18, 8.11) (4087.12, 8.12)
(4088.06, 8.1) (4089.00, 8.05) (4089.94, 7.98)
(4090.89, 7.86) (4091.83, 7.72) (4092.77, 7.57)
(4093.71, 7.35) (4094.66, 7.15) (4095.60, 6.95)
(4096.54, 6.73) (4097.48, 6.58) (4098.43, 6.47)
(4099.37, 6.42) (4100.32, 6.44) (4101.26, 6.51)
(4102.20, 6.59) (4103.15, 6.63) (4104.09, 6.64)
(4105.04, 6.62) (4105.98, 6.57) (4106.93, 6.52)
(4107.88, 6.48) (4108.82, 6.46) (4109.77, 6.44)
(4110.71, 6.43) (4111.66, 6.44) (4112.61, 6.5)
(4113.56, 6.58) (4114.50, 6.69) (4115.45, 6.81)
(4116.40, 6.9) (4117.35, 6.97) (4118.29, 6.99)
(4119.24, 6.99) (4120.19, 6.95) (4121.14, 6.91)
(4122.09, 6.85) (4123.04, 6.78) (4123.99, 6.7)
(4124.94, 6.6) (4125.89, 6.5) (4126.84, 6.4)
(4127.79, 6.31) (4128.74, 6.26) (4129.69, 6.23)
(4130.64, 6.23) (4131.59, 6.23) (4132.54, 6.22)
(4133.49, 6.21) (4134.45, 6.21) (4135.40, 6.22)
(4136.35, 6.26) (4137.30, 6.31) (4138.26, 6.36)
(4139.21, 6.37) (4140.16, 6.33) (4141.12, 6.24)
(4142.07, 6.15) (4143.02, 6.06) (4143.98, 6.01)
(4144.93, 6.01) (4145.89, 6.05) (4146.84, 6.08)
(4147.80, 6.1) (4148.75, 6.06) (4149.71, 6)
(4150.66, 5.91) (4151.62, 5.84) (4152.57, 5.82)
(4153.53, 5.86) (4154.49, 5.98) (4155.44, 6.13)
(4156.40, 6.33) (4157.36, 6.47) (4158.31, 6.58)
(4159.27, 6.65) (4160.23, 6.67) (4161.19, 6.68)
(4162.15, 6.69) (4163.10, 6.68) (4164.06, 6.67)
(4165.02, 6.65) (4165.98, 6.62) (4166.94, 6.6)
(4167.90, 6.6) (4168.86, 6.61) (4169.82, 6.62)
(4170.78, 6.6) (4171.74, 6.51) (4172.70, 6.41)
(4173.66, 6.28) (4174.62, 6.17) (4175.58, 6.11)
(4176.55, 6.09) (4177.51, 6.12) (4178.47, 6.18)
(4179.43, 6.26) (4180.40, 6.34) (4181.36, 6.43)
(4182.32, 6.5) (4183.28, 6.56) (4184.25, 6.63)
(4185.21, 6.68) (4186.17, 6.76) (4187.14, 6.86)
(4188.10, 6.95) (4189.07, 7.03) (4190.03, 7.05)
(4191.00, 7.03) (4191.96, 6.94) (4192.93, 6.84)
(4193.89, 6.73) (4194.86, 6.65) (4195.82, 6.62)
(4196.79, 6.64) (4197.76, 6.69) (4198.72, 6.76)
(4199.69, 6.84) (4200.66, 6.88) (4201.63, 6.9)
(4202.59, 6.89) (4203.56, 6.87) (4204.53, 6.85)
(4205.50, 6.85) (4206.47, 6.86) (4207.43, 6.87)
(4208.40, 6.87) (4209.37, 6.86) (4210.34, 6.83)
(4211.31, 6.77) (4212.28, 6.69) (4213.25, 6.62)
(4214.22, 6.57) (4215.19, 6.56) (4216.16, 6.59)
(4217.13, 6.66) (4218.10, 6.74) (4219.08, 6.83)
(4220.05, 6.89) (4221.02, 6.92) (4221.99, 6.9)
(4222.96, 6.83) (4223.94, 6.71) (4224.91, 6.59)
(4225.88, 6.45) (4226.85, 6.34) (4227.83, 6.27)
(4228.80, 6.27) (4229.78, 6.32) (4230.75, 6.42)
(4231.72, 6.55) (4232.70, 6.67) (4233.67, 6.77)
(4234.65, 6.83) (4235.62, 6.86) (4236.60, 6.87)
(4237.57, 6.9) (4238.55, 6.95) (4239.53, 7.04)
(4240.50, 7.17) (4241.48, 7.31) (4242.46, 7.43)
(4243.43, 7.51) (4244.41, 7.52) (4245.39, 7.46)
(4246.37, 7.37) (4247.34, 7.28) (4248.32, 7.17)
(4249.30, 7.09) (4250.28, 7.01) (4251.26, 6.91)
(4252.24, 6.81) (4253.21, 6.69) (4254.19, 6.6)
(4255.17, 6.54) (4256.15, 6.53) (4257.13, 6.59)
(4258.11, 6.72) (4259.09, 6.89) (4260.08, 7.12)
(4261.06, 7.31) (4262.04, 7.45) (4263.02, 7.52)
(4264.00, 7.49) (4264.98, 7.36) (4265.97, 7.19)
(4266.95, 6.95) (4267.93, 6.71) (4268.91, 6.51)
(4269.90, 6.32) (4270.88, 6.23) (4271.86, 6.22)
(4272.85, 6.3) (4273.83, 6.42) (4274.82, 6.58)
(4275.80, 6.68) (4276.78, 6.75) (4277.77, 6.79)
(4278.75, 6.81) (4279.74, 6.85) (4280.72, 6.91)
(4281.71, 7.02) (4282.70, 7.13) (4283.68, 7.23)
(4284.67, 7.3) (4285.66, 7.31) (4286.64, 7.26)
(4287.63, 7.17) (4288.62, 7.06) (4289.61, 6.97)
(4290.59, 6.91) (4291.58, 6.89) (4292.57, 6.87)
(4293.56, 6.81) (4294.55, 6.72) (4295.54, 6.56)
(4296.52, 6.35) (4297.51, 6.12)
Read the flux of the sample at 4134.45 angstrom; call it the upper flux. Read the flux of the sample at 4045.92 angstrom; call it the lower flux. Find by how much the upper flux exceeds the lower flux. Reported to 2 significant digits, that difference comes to -0.41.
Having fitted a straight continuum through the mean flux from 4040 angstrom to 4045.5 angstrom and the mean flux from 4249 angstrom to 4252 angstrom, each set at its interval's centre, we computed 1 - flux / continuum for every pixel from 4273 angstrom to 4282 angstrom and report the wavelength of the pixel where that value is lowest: 4281.71 angstrom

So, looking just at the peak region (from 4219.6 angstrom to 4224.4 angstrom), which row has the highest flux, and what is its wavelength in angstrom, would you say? 4221.02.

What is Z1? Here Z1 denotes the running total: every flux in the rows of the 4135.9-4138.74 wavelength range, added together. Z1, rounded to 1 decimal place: 18.9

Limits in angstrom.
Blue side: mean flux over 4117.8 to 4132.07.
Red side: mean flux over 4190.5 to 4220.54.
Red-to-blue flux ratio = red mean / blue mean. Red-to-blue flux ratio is 1.03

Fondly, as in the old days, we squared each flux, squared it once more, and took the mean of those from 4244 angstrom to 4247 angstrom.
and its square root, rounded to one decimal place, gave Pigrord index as 55.5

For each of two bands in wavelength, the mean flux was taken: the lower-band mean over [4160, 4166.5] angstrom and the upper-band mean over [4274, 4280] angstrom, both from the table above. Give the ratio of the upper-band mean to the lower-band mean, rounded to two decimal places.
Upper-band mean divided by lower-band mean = 1.01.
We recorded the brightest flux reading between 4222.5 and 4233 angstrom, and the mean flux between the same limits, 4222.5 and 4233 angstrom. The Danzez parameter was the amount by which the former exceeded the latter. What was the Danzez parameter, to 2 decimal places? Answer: 0.34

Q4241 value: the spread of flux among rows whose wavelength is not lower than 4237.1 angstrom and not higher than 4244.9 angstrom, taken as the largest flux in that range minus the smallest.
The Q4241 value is 0.62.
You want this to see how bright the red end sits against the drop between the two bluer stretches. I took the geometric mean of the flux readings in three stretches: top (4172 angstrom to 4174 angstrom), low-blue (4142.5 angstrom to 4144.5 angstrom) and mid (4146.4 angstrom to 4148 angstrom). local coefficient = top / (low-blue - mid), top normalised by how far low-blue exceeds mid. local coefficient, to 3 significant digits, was -115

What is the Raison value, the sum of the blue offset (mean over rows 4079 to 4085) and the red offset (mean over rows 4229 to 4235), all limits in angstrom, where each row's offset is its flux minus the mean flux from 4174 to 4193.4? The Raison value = 1.2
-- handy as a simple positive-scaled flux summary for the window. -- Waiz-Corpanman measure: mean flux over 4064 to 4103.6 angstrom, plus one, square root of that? 2.88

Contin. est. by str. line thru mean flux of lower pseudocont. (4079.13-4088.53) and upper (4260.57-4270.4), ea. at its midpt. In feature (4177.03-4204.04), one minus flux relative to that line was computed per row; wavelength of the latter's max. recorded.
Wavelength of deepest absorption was 4177.51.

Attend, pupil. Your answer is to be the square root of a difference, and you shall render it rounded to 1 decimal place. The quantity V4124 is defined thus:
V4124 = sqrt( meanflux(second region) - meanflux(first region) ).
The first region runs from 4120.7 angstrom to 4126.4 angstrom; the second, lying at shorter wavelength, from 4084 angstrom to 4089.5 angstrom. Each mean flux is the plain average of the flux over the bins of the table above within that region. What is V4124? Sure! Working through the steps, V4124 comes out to 1.2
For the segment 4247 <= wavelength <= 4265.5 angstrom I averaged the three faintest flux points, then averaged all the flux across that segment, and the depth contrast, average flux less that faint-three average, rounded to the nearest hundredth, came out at 0.45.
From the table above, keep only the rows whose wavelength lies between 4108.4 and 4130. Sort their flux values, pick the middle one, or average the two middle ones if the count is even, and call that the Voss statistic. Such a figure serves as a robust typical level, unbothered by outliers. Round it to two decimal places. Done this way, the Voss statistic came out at 6.60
